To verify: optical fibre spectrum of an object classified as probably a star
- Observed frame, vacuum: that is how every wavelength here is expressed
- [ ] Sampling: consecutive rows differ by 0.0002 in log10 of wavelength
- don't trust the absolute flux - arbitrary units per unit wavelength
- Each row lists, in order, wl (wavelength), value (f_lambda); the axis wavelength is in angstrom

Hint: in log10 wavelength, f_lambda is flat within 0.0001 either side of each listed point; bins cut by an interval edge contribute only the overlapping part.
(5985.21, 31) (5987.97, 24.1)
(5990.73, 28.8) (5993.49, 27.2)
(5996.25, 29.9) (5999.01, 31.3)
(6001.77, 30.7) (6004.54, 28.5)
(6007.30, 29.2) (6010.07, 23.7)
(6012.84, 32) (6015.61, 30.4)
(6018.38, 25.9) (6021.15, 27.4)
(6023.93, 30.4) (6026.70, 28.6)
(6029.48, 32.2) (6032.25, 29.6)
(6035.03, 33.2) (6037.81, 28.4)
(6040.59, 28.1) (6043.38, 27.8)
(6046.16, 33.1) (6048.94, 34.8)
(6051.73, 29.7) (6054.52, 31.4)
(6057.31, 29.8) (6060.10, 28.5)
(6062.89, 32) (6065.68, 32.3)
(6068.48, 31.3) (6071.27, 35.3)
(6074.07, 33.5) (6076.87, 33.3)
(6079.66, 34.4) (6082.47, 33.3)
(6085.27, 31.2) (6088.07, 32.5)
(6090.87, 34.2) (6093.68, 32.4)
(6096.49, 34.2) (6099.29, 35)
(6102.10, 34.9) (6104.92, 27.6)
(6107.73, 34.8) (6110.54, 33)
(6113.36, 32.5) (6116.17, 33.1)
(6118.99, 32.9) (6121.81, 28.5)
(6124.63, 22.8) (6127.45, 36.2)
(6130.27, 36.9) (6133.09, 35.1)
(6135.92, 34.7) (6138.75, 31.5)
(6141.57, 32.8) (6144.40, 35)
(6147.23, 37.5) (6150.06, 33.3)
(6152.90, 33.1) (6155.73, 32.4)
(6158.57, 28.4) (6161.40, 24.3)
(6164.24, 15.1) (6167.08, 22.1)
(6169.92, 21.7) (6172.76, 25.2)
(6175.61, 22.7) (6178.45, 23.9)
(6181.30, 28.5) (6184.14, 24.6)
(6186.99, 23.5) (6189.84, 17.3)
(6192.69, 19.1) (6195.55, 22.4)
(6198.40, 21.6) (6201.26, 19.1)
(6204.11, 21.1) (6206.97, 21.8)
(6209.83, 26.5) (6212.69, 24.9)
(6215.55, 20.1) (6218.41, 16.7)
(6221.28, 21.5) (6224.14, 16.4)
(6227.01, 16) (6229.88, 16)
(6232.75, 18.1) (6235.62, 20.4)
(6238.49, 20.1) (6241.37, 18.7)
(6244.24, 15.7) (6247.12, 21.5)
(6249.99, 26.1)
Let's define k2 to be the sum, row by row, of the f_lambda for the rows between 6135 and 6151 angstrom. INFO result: 205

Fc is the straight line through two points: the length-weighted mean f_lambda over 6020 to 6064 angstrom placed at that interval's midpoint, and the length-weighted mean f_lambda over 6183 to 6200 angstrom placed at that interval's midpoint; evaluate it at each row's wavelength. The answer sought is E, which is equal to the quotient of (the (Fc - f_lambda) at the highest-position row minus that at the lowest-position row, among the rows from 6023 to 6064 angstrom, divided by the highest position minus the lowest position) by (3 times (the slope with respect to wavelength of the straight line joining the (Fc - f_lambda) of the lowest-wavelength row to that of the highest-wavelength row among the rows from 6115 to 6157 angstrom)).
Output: 0.8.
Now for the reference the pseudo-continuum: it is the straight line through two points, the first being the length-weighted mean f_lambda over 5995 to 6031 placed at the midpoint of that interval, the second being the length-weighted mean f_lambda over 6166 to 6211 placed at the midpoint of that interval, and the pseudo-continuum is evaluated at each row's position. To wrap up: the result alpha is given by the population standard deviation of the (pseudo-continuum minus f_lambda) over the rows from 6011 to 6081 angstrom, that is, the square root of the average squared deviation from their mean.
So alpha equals 3.0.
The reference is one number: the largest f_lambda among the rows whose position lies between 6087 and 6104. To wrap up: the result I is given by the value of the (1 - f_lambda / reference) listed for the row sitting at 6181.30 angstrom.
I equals 0.19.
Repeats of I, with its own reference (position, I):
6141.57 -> 0.06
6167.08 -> 0.37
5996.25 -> 0.15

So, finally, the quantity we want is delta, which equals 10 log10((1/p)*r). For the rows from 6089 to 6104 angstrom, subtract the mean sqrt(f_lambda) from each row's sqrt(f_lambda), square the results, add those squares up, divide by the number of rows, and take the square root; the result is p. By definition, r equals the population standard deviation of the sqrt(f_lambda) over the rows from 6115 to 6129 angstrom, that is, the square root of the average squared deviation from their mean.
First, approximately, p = 0.08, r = 0.43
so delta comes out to 7.3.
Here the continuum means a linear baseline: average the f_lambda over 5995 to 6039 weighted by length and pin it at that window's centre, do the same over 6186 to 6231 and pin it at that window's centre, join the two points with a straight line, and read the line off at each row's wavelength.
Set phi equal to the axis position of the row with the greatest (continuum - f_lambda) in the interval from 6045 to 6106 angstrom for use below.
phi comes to 6060.10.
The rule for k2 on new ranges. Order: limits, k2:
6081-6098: 198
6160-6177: 131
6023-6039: 182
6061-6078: 198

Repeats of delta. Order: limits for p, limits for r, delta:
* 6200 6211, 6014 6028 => -2.4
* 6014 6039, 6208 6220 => 3.3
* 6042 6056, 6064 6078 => -2.8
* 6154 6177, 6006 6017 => -2.2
